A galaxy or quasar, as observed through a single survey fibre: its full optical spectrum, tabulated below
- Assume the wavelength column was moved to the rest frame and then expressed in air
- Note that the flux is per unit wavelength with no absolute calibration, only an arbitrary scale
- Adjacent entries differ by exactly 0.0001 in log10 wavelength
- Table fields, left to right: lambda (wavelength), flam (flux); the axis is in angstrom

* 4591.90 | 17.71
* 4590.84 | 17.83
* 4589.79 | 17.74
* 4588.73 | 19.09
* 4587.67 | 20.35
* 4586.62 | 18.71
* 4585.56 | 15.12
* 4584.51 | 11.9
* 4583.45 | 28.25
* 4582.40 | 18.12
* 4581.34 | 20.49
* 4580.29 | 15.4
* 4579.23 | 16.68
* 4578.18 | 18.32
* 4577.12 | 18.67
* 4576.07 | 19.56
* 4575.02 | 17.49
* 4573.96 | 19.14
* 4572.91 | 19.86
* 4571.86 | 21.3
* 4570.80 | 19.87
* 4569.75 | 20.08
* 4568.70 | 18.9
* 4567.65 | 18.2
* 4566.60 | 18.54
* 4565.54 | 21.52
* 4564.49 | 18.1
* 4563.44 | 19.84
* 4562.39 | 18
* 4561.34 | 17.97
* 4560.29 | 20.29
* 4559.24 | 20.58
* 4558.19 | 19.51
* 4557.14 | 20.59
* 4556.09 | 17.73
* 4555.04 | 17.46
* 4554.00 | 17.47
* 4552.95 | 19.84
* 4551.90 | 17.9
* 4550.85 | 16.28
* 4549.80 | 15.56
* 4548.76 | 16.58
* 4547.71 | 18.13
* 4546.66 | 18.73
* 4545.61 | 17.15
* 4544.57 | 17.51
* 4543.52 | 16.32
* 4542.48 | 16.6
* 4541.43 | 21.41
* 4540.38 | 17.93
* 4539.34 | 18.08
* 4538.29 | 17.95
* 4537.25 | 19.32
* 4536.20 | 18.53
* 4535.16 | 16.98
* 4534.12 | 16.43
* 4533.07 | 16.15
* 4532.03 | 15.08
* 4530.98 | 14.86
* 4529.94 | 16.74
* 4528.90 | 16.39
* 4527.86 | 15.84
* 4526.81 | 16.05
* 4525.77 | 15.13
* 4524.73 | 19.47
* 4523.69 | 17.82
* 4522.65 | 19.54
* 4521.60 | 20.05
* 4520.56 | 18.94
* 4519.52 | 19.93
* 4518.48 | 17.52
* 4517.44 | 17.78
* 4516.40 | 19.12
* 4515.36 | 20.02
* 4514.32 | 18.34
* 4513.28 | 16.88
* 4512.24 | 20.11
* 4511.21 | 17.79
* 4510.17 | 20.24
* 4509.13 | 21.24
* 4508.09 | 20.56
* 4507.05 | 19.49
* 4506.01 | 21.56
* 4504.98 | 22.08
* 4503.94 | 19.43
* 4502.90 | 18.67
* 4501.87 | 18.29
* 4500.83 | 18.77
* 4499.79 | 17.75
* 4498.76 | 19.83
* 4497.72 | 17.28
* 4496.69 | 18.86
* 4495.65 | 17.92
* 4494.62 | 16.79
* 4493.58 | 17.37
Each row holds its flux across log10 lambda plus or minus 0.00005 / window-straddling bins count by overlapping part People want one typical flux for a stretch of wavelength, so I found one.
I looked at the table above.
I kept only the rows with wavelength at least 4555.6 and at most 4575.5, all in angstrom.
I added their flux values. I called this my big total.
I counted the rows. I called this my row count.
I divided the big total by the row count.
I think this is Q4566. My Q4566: 19.3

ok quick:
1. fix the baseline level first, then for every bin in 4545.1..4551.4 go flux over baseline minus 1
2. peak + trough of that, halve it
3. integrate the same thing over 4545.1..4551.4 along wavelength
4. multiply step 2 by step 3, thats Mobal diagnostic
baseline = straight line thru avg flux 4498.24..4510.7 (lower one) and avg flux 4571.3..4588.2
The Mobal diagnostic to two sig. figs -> 0.073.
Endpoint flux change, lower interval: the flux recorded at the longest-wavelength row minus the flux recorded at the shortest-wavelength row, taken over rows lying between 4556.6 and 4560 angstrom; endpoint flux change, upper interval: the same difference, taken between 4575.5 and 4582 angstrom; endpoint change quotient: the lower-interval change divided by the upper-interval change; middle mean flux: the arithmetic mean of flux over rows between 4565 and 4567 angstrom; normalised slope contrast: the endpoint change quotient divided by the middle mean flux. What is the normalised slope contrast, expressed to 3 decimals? -0.001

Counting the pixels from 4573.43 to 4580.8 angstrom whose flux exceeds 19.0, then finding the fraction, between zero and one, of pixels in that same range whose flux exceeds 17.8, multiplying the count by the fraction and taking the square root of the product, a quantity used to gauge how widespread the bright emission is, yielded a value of 1.1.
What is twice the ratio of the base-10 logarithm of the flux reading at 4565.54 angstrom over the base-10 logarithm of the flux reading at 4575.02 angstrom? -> 2.14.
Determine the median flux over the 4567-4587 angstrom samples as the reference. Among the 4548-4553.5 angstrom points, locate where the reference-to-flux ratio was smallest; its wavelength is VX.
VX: 4552.95 angstrom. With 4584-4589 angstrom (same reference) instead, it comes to 4587.67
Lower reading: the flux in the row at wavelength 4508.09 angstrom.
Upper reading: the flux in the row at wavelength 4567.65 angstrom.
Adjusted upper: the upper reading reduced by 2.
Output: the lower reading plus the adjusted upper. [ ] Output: 36.8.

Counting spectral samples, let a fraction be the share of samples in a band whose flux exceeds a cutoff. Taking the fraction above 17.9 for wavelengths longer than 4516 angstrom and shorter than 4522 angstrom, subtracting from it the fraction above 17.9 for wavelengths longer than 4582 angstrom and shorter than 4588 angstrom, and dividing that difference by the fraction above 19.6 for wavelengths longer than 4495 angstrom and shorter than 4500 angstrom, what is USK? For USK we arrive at 0.0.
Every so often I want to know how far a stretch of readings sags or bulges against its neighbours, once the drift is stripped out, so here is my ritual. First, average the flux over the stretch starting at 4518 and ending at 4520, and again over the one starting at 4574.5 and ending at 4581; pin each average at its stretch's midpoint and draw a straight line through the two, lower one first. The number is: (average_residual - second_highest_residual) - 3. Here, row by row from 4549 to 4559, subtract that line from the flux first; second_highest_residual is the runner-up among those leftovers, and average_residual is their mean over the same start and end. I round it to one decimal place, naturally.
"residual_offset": -4.8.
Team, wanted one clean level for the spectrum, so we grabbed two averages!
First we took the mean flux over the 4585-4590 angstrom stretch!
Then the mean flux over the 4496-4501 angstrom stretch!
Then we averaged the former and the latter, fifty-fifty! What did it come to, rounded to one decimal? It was 18.3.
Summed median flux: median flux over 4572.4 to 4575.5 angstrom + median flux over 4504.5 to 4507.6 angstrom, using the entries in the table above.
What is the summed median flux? 40.7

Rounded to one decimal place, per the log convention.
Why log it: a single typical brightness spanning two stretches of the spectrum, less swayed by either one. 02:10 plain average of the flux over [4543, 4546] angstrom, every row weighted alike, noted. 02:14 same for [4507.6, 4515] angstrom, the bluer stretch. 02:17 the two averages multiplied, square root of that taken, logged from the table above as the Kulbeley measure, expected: 18.1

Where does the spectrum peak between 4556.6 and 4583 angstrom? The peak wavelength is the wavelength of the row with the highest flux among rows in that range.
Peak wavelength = 4565.54 angstrom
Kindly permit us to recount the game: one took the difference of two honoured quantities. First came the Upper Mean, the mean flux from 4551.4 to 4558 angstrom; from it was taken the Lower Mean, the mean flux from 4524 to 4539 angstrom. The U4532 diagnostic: 1.7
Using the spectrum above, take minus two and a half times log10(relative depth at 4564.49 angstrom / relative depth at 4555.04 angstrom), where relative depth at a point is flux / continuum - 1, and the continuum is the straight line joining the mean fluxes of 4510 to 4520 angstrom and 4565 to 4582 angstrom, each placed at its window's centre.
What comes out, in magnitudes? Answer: 0.58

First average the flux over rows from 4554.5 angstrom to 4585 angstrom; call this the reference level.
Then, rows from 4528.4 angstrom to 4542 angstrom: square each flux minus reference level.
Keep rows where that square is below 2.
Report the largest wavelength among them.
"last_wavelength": 4540.38 angstrom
